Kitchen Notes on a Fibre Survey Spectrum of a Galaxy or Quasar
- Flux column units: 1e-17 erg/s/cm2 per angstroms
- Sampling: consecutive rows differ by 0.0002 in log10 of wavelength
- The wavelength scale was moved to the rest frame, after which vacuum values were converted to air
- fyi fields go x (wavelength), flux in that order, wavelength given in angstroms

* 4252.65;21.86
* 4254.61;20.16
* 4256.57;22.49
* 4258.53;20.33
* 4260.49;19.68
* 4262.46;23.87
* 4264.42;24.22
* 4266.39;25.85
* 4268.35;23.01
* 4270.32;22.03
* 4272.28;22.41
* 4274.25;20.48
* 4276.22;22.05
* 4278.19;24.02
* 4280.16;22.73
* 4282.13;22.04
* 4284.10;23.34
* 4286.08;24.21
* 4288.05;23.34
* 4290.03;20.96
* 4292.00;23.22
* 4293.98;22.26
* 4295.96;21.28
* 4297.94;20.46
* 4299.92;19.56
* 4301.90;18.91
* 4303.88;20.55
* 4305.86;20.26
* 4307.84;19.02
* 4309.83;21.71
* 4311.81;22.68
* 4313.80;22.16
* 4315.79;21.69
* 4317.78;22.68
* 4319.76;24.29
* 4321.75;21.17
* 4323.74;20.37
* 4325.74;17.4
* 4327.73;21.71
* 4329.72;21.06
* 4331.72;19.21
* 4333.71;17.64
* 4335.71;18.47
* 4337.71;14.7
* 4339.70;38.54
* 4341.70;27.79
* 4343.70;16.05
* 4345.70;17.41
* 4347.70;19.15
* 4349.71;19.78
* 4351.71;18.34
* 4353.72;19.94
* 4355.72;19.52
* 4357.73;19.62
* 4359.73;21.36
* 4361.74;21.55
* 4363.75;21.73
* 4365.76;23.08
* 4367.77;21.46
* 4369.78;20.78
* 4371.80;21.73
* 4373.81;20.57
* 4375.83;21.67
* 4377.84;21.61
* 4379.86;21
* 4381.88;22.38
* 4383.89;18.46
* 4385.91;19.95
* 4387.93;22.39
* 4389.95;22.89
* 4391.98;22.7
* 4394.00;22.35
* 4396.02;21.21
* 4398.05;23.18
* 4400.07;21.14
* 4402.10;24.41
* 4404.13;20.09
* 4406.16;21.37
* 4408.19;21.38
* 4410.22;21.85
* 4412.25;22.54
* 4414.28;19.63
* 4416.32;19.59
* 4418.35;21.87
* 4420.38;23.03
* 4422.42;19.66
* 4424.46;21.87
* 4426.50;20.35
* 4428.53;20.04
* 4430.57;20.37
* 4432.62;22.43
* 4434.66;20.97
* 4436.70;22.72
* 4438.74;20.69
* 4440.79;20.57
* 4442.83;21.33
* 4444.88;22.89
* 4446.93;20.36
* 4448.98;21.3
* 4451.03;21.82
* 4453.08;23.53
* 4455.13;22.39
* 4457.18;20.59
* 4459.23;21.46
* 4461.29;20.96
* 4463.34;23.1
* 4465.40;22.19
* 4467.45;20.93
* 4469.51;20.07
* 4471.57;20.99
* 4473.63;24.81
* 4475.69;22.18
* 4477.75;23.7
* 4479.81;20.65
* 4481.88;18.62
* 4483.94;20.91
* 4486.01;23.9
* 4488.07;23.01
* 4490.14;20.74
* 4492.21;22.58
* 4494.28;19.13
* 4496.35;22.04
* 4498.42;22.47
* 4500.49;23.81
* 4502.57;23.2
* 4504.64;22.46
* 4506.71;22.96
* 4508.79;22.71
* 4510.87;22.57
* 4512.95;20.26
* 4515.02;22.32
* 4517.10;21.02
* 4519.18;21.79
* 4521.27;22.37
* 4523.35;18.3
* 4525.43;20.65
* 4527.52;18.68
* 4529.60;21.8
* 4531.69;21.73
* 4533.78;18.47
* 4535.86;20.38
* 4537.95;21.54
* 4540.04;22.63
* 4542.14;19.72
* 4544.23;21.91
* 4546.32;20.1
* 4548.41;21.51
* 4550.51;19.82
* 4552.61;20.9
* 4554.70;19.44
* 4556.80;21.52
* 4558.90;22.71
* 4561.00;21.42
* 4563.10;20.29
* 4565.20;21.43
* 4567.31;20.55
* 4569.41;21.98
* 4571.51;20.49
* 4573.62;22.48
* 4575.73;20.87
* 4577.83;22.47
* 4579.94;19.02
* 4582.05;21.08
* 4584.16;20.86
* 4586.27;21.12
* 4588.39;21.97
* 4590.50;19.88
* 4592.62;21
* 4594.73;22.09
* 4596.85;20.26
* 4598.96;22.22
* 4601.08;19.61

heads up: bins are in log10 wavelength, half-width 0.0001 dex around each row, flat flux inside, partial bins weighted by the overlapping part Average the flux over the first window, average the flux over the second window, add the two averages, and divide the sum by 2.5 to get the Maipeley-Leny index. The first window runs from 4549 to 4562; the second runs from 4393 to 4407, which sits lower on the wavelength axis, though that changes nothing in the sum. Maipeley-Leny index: 17.2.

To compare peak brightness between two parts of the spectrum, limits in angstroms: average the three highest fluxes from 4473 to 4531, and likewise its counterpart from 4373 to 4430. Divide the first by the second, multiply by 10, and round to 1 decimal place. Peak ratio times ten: 10.3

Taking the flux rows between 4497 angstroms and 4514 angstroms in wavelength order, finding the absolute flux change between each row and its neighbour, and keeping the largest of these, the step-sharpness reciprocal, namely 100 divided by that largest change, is 43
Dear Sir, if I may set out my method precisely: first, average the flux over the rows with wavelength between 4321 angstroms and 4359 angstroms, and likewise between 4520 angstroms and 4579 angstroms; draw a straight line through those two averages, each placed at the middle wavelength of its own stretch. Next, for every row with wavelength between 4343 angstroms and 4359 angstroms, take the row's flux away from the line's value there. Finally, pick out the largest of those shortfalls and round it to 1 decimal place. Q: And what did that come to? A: 4.4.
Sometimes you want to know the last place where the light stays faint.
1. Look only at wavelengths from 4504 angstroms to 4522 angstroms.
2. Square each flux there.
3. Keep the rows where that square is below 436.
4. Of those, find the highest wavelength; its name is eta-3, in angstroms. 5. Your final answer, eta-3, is 4512.95 angstroms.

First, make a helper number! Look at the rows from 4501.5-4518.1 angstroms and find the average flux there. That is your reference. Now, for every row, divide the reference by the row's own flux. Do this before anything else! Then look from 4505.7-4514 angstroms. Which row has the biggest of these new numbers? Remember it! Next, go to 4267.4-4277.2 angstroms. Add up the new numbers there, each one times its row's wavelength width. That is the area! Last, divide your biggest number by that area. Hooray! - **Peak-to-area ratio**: 0.11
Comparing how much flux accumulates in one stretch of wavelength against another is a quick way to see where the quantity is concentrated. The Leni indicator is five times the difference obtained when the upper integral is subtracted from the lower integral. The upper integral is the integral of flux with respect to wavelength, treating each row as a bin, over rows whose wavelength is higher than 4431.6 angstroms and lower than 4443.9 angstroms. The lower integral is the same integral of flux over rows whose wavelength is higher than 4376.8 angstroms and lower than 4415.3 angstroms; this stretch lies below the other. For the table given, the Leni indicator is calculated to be 2840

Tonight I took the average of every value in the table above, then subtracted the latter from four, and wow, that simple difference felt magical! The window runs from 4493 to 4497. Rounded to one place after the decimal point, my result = -16.6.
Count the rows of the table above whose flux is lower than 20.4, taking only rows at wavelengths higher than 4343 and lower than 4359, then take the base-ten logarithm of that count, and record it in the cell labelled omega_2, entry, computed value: 0.9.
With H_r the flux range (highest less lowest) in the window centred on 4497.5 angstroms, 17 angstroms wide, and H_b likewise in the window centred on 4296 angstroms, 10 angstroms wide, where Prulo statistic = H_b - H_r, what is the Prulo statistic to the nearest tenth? -1.0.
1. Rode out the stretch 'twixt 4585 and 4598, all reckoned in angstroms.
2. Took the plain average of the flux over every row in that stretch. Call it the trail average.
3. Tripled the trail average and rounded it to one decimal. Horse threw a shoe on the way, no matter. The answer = 63.2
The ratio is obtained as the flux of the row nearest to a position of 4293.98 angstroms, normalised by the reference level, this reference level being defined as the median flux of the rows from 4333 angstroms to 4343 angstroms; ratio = 1.21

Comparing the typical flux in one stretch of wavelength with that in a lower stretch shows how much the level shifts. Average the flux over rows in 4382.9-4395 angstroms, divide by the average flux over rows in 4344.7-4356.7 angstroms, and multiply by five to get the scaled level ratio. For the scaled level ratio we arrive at 5.64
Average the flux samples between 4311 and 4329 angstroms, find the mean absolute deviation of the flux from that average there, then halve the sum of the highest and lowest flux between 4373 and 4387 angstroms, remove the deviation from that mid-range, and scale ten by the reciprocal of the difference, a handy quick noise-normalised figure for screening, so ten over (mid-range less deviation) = 0.523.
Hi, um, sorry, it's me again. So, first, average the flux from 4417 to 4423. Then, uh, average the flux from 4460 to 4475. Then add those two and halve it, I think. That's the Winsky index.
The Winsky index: 21.7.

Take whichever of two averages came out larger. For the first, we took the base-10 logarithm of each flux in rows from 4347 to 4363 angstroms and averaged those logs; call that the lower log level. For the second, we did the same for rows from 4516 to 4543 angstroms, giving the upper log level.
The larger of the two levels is 1.31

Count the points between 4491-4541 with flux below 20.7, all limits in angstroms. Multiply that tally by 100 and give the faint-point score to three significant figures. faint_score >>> 700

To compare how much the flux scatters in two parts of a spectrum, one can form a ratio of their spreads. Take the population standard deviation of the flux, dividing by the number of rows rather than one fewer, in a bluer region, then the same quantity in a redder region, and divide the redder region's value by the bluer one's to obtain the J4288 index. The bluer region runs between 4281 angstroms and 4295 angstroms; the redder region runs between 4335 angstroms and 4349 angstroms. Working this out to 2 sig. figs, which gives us 7.9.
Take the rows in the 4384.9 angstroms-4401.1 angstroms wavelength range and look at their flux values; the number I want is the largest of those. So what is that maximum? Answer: 23.18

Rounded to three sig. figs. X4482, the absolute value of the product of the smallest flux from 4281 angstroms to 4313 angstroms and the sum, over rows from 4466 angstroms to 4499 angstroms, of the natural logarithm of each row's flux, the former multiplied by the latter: 930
